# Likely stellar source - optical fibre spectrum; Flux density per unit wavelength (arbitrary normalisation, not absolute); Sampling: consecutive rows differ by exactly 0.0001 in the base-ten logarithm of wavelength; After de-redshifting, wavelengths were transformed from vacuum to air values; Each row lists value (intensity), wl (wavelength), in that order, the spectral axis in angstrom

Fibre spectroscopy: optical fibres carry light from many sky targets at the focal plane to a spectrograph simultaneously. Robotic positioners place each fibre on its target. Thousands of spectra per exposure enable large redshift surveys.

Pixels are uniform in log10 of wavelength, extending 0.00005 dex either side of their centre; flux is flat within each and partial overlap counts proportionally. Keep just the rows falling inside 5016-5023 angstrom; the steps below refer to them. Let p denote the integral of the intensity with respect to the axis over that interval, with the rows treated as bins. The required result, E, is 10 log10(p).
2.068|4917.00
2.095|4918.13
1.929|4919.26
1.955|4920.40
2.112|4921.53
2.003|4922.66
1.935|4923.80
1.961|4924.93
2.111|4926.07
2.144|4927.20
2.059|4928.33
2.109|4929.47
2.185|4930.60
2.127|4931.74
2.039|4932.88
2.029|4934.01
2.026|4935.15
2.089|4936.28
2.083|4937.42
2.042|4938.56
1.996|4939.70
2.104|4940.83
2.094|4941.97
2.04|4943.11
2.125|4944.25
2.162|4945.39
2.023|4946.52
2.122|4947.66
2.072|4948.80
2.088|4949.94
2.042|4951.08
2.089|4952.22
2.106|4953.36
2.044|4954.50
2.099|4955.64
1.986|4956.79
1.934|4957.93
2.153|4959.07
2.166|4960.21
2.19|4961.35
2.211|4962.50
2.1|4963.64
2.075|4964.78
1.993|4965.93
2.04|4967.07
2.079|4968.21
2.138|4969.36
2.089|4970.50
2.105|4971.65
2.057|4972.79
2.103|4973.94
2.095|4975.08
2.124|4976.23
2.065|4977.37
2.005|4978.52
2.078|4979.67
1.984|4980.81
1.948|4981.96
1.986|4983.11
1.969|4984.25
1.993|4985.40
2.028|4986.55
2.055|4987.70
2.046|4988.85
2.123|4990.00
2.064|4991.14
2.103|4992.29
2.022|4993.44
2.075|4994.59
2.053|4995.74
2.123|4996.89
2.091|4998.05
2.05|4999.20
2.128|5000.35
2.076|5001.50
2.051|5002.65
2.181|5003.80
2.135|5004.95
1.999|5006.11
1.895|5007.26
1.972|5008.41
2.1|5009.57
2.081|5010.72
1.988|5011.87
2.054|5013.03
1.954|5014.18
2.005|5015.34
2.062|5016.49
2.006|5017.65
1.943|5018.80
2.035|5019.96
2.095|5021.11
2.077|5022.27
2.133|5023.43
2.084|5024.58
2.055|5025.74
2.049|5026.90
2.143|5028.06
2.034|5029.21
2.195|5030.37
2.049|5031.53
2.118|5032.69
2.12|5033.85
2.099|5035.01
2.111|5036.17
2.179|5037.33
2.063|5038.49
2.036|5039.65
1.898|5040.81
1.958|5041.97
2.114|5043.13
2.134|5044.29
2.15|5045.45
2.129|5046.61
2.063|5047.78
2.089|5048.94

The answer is 11.5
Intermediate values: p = 14.3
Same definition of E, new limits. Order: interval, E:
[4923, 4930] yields 11.6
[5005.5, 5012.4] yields 11.4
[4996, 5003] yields 11.6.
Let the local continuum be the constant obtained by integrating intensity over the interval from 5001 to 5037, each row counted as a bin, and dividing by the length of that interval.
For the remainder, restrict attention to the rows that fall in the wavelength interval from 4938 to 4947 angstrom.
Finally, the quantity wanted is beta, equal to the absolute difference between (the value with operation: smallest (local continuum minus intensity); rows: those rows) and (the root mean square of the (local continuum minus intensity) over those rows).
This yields 0.154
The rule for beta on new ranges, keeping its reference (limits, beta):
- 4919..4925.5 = 0.151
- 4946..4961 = 0.167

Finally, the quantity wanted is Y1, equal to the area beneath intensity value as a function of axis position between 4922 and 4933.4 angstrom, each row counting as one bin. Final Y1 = 24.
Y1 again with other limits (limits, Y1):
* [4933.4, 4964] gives 64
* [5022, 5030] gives 17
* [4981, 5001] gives 41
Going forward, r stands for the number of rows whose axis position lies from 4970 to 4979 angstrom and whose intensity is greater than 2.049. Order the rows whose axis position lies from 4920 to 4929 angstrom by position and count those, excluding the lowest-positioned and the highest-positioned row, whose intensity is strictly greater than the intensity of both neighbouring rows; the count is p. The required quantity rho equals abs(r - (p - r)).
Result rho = 12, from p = 2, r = 7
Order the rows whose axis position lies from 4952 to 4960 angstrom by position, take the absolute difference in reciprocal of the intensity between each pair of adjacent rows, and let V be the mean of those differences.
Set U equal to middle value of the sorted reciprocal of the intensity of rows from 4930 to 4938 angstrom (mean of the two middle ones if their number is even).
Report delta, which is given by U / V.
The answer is 23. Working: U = 0.480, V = 0.021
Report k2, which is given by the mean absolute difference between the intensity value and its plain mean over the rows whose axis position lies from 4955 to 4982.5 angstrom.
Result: 0.0558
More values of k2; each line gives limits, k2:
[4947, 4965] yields 0.0511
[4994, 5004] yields 0.0347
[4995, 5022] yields 0.0543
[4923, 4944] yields 0.0511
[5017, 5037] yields 0.0453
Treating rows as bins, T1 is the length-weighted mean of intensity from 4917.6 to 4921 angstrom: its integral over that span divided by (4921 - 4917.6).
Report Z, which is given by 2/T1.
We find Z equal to 1.00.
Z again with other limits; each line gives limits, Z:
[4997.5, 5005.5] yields 0.95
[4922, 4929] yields 0.98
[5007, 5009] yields 1.03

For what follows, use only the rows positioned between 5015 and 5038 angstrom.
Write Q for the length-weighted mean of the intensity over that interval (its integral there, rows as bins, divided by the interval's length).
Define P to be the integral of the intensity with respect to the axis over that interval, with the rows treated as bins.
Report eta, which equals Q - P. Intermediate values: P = 47.85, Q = 2.08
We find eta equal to -45.8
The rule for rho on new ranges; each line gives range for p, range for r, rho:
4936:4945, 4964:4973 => 11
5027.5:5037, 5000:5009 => 8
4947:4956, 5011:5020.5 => 2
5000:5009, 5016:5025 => 9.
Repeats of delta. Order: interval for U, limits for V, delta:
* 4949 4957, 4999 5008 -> 25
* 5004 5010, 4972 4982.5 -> 41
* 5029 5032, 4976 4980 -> 32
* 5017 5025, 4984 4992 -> 53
